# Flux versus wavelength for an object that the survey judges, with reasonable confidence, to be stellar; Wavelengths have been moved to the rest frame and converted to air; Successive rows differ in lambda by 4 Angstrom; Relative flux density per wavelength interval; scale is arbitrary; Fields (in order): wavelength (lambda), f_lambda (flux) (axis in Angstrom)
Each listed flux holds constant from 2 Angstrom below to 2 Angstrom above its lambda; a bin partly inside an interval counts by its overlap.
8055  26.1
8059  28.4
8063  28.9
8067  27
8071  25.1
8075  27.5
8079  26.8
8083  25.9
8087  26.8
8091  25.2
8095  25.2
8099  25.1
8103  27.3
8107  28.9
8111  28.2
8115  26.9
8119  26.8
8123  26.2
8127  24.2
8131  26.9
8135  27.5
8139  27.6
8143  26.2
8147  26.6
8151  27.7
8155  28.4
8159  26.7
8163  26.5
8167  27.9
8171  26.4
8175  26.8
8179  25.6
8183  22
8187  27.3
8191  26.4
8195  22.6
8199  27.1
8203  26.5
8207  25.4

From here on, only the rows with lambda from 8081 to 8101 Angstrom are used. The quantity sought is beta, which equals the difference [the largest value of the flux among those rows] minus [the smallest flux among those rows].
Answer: 1.7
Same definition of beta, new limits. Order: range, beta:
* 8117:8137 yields 3.3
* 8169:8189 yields 5.3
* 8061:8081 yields 3.8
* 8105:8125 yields 2.7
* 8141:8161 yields 2.2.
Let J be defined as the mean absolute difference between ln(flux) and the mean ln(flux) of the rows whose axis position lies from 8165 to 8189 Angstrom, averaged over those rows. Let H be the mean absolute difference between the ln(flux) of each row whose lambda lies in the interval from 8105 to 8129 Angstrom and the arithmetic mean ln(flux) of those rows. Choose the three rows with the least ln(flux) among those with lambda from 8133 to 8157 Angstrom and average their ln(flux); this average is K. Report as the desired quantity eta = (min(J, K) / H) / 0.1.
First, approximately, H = 0.04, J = 0.059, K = 3.29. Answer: 14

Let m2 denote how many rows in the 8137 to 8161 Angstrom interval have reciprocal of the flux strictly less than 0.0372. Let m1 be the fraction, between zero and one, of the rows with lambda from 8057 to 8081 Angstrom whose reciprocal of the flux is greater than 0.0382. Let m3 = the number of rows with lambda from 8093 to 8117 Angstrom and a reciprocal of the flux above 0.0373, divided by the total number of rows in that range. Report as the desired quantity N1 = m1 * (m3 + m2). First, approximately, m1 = 0.17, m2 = 3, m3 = 0.3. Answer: 0.6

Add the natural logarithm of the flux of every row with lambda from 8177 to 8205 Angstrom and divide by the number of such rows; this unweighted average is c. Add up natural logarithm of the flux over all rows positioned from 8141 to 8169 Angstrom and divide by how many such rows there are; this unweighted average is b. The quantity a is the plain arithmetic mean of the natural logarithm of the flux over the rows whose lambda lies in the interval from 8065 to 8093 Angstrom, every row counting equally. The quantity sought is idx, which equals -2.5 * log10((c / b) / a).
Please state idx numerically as 1.31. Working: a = 3.27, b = 3.30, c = 3.23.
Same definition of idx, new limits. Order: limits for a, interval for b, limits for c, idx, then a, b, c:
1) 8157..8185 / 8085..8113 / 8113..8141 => 1.28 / 3.26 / 3.28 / 3.28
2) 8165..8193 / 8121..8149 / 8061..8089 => 1.28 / 3.26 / 3.27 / 3.29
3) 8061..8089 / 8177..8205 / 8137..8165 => 1.27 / 3.29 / 3.23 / 3.30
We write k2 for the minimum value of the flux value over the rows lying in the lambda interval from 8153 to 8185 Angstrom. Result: 22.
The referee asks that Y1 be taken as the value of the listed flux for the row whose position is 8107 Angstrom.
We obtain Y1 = 28.9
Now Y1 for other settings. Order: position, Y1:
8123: 26.2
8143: 26.2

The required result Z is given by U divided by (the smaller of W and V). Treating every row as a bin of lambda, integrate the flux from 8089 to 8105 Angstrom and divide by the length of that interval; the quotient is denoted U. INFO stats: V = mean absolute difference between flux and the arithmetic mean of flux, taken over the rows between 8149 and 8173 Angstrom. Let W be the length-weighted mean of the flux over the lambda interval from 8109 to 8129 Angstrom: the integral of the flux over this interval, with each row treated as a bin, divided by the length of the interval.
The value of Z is 35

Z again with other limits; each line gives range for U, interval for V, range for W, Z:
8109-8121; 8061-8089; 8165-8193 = 34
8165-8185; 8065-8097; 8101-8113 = 31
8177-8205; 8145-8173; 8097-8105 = 36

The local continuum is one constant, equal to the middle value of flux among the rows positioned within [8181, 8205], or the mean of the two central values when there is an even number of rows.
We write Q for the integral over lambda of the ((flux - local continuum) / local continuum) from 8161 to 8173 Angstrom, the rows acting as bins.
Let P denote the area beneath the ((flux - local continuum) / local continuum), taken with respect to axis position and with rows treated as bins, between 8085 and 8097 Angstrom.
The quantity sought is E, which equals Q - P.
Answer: 0.5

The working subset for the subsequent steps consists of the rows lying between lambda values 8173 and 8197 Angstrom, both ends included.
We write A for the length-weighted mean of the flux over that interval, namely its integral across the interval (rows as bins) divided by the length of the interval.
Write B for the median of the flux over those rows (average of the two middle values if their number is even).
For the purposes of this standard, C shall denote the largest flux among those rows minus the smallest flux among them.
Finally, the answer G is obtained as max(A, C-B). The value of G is 25.1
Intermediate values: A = 25.1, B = 26.00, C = 5.3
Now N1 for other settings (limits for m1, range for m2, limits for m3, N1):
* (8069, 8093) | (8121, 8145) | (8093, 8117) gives 1.7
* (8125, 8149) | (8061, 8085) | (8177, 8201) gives 0.6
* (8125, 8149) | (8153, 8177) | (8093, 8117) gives 0.4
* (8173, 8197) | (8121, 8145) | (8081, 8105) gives 1.9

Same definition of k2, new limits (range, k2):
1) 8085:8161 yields 24.2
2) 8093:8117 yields 25.1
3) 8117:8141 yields 24.2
